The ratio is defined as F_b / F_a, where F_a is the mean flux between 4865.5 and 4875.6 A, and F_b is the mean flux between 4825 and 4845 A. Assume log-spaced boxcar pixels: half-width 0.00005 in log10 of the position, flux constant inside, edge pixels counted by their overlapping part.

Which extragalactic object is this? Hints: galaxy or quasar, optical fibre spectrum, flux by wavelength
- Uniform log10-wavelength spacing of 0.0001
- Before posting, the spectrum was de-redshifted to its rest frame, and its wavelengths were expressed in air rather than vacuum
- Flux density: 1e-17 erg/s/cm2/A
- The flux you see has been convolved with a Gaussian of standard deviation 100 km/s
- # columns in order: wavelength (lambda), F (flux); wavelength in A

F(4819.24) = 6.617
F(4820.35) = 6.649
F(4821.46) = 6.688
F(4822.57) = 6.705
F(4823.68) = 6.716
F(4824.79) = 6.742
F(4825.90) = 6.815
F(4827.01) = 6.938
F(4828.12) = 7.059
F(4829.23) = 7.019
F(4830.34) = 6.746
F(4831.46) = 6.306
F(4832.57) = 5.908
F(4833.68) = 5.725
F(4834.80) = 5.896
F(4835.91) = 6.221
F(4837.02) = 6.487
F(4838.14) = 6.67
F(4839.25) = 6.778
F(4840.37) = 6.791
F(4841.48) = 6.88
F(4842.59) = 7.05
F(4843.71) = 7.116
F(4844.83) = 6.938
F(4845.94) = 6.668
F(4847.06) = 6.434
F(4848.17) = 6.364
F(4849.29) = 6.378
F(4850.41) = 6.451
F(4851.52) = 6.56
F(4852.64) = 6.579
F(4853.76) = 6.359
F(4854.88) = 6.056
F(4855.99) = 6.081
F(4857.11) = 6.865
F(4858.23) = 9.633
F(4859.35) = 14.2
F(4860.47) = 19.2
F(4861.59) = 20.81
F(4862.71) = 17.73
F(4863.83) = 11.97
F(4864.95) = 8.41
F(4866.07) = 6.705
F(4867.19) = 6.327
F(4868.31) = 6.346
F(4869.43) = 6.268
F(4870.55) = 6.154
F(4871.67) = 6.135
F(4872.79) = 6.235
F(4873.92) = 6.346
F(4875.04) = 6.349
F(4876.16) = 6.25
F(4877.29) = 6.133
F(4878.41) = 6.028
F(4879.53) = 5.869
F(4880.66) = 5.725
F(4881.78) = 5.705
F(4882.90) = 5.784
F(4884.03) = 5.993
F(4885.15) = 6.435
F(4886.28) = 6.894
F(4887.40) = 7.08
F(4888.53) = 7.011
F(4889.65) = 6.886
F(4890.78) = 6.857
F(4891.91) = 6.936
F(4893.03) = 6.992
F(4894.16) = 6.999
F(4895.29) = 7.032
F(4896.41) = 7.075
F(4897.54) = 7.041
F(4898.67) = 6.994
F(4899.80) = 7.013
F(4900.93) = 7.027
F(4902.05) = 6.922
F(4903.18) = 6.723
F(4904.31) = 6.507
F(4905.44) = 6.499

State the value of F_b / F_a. 1.05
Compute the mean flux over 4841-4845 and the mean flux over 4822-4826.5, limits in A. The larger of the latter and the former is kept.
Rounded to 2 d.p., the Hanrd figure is 7.00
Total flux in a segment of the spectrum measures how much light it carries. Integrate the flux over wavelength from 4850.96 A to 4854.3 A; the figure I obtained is 22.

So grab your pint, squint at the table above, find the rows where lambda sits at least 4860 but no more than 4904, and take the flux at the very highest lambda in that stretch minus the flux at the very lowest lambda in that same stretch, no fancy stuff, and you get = -12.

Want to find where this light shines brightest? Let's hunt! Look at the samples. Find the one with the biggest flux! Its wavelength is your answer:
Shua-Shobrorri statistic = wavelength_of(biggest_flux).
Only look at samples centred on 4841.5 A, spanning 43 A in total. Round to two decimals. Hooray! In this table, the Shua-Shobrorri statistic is 4861.59 A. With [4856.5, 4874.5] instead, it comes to 4861.59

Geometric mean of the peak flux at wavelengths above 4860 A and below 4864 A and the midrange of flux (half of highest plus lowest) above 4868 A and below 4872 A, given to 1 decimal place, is 11.4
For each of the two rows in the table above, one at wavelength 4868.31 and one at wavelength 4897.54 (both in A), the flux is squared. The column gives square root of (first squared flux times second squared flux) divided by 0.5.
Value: 89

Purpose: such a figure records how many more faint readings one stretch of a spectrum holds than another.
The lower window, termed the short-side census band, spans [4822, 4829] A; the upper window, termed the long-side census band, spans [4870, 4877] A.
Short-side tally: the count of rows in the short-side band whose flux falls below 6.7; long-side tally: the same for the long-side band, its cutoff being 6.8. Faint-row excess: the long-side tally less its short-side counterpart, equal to 6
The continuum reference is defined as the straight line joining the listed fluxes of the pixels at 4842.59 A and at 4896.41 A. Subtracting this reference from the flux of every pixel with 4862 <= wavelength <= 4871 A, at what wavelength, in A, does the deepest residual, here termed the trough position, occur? 4870.55 A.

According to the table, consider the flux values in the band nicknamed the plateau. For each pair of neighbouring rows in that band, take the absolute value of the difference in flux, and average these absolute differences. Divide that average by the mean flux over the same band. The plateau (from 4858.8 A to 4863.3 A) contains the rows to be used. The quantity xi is 0.180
